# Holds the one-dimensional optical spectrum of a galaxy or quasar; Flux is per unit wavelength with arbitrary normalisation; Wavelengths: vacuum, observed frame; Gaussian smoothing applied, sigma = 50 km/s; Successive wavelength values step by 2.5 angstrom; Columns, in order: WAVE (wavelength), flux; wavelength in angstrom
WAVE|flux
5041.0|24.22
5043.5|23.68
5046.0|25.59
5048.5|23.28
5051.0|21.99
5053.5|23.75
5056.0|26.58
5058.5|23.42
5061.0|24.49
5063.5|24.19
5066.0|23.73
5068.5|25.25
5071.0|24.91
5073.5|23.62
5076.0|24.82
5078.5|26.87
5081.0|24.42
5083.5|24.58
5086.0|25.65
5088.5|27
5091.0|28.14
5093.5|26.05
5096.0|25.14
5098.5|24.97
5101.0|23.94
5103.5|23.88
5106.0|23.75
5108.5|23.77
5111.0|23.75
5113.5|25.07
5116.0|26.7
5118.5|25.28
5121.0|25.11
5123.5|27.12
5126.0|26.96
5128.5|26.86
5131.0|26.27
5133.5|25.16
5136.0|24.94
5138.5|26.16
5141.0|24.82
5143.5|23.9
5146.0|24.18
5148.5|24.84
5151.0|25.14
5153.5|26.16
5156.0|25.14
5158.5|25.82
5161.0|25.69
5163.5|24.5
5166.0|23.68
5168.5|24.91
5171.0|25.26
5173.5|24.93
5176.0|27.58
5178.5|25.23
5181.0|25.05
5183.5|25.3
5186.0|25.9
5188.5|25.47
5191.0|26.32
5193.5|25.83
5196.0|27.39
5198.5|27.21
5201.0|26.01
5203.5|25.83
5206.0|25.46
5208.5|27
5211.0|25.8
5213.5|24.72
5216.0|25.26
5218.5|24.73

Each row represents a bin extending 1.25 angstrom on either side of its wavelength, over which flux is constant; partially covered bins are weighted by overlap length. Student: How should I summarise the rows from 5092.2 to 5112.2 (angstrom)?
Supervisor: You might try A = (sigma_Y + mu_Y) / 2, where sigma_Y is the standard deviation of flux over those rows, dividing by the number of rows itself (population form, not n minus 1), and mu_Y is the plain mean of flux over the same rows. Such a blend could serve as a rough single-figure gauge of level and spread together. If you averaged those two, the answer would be 12.6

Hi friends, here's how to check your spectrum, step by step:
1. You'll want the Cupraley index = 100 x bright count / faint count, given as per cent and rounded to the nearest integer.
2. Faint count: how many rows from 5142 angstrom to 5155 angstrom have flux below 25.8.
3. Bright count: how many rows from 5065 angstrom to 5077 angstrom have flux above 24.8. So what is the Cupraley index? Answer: 75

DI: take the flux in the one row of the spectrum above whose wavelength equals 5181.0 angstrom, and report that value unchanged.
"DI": 25.05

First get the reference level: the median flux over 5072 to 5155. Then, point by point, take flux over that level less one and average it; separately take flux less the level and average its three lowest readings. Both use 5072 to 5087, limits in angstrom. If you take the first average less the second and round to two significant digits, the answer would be 0.90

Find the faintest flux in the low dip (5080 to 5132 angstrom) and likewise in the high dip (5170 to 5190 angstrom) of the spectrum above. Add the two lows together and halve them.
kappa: 24.3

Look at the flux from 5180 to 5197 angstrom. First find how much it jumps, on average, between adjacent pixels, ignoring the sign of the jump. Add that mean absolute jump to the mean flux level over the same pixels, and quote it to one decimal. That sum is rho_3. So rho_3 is 26.6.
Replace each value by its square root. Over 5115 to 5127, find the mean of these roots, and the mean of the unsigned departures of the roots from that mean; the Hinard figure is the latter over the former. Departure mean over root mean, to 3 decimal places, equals 0.016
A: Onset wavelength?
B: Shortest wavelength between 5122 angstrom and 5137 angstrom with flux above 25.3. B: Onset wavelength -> 5123.5 angstrom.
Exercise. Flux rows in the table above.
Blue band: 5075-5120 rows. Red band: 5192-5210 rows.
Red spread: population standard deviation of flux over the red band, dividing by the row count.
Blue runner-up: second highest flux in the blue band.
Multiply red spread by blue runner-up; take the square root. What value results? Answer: 4.42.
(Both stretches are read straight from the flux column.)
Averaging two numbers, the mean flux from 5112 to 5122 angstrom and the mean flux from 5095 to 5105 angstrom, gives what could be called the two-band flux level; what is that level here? 25.0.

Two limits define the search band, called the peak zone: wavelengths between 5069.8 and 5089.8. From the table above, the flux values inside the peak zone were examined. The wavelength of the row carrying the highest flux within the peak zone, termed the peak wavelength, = 5088.5 angstrom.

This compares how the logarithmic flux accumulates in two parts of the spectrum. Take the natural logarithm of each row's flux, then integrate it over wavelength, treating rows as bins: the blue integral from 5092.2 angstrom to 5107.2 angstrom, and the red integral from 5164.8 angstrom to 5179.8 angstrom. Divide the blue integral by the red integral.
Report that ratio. 1.0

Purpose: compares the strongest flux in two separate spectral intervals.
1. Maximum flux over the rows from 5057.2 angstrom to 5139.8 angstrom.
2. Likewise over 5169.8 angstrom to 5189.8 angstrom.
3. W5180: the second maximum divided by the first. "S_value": 0.98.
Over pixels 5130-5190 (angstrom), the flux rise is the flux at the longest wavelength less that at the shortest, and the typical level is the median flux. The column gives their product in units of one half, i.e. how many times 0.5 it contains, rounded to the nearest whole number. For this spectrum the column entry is -40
